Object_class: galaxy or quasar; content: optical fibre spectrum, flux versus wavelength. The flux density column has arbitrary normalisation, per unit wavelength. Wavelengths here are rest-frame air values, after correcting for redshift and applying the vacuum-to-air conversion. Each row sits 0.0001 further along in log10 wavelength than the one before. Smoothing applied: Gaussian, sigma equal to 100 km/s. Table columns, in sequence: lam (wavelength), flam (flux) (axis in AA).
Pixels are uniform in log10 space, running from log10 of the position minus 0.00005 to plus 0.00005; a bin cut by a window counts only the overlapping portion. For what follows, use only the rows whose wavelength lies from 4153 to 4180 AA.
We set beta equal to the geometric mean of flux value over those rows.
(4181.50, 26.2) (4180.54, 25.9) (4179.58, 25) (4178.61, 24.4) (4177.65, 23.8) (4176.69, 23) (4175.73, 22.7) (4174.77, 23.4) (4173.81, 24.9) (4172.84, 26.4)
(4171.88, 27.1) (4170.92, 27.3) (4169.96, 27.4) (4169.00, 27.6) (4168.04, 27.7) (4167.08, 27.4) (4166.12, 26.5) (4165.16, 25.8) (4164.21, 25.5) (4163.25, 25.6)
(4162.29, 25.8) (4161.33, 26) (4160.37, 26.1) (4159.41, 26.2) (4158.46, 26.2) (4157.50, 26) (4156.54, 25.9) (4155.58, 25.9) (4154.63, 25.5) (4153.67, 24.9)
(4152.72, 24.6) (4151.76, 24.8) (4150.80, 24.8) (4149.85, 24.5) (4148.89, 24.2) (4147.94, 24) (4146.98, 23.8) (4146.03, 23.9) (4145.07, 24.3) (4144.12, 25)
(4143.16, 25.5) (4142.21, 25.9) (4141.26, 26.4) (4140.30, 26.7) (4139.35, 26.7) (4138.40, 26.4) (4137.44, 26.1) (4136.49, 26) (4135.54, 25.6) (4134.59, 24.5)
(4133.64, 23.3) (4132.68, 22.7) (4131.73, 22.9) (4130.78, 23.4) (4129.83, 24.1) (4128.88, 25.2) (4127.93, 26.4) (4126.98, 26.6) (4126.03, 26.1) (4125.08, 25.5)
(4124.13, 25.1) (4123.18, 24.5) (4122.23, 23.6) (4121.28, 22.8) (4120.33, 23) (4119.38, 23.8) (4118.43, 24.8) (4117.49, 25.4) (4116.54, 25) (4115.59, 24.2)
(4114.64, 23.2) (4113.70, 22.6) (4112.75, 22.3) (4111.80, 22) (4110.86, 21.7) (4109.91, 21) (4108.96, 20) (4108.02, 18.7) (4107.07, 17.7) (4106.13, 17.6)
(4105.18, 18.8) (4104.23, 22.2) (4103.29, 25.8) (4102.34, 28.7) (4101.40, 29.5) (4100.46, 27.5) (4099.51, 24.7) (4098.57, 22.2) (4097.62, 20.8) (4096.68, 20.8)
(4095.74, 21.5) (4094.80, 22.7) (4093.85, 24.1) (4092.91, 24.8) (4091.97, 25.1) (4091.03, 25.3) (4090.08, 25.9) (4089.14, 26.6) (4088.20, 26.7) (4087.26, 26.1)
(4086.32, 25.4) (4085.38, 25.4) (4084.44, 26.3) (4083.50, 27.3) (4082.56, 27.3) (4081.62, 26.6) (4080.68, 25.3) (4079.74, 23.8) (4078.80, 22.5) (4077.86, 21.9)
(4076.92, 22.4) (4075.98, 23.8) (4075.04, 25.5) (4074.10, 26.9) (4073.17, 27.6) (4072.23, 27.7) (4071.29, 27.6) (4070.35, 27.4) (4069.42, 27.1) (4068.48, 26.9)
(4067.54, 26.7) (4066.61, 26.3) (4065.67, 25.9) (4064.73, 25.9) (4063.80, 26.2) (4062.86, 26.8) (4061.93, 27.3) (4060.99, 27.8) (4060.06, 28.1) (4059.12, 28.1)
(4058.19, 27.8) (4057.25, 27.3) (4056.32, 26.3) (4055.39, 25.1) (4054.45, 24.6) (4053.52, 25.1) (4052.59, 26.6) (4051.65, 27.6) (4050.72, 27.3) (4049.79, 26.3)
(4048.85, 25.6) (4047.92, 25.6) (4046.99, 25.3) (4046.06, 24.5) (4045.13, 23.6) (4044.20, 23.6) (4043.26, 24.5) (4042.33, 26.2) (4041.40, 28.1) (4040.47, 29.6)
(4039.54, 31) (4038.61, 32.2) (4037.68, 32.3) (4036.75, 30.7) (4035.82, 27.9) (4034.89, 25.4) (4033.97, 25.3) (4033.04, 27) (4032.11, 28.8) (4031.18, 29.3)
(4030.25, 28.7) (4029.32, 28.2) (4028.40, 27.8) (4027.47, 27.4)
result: 25.7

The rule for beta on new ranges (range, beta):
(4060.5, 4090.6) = 26.0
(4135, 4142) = 26.3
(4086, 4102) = 24.6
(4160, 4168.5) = 26.3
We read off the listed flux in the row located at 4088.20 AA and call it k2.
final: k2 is 26.7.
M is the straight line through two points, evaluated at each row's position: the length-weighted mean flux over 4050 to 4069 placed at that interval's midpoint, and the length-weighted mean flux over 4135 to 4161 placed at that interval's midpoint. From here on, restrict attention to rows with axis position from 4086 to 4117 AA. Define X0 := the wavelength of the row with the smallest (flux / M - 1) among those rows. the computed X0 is 4106.13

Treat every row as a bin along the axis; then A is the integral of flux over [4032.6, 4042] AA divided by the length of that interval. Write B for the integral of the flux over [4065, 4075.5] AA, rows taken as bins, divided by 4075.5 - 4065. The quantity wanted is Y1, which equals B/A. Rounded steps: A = 28.9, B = 26.9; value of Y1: 0.93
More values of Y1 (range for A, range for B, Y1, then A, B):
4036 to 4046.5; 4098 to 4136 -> 0.85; 27.8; 23.6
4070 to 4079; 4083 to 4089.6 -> 1.04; 25.4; 26.3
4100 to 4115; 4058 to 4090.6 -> 1.17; 22.5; 26.2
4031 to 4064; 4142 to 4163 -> 0.93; 27.1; 25.2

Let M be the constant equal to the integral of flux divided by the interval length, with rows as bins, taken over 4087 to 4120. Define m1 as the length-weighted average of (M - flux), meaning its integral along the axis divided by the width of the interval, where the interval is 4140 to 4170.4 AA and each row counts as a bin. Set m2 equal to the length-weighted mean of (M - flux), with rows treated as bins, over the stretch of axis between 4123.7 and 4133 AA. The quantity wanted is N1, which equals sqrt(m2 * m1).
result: 1.8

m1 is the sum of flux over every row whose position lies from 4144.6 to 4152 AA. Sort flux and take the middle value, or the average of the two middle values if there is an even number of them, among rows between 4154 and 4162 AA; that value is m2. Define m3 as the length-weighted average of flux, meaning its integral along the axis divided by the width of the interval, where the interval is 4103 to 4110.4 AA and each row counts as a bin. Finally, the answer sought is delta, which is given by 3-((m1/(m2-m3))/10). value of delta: 0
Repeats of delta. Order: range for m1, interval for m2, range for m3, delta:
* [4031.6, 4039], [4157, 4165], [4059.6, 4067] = 32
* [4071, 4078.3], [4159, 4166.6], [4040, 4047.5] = -88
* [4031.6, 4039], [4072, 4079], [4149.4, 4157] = 51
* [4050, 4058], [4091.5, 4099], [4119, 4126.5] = 14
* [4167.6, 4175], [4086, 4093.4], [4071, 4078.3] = -74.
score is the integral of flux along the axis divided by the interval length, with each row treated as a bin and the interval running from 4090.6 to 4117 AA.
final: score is 22.9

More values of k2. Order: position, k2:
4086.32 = 25.4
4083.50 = 27.3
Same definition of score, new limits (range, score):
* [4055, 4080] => 26.2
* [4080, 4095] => 25.7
